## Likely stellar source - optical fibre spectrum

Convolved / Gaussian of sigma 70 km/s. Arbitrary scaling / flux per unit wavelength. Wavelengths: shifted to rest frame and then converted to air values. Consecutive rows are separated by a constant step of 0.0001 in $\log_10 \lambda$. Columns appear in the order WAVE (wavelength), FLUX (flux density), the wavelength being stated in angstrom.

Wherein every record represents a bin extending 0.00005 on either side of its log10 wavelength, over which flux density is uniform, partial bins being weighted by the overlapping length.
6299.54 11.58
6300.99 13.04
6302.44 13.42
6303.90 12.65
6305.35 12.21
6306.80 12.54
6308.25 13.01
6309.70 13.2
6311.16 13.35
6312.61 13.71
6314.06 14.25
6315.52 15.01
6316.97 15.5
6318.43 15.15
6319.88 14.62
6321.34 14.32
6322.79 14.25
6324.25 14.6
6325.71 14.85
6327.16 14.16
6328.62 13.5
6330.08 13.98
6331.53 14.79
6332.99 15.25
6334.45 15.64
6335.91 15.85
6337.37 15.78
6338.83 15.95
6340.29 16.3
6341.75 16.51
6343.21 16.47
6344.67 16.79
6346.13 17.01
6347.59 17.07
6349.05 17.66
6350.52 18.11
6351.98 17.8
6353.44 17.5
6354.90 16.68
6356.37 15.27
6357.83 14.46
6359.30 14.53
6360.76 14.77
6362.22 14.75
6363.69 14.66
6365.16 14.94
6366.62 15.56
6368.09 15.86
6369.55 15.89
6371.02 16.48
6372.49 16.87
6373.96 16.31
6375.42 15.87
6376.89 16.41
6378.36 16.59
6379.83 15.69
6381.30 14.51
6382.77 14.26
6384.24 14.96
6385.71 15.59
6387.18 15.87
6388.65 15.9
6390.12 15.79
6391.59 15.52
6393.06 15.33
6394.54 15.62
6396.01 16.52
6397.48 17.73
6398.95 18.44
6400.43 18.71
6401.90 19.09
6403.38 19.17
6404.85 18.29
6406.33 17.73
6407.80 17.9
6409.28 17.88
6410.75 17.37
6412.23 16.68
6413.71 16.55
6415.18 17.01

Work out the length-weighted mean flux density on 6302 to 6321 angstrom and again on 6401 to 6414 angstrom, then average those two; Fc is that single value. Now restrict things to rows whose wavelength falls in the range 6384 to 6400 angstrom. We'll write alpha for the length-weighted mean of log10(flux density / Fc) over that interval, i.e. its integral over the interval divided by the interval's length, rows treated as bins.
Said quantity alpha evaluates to 0.009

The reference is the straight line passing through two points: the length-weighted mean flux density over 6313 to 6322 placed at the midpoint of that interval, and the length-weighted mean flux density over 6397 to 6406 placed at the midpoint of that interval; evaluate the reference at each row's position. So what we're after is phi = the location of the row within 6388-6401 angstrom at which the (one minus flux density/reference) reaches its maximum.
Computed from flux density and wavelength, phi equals 6393.06 angstrom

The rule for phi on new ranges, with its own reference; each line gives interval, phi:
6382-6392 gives 6382.77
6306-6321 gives 6306.80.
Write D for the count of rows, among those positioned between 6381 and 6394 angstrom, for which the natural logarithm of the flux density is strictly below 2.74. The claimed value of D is 4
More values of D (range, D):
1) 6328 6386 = 14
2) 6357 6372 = 6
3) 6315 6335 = 12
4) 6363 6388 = 5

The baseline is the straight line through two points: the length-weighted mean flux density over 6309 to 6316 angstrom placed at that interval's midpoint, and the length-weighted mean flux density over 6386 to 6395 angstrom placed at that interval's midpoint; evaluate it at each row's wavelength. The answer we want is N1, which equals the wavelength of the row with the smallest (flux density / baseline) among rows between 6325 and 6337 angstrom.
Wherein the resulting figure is 6328.62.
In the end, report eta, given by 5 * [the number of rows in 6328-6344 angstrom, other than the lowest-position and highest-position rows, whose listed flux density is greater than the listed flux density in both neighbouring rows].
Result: 10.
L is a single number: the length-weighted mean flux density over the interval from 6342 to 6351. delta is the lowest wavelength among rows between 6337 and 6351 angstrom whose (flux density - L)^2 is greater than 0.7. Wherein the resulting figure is 6337.37 angstrom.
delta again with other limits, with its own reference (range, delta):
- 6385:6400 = 6385.71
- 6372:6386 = 6375.42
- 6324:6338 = 6324.25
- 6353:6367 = 6356.37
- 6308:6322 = 6308.25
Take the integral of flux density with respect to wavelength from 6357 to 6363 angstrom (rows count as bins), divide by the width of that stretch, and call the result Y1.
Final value 14.6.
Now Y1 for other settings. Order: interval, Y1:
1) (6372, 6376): 16.4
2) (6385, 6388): 15.7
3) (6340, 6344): 16.5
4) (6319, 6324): 14.4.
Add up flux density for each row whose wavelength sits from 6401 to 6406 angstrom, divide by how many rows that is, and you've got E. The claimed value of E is 19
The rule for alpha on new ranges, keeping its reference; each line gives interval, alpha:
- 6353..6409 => 0.009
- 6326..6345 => -0.012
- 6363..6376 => 0.000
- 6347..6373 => 0.004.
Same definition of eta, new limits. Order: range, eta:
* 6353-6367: 5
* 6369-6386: 10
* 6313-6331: 10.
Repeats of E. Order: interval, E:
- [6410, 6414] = 17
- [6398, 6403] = 19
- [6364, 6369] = 15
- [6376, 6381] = 16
